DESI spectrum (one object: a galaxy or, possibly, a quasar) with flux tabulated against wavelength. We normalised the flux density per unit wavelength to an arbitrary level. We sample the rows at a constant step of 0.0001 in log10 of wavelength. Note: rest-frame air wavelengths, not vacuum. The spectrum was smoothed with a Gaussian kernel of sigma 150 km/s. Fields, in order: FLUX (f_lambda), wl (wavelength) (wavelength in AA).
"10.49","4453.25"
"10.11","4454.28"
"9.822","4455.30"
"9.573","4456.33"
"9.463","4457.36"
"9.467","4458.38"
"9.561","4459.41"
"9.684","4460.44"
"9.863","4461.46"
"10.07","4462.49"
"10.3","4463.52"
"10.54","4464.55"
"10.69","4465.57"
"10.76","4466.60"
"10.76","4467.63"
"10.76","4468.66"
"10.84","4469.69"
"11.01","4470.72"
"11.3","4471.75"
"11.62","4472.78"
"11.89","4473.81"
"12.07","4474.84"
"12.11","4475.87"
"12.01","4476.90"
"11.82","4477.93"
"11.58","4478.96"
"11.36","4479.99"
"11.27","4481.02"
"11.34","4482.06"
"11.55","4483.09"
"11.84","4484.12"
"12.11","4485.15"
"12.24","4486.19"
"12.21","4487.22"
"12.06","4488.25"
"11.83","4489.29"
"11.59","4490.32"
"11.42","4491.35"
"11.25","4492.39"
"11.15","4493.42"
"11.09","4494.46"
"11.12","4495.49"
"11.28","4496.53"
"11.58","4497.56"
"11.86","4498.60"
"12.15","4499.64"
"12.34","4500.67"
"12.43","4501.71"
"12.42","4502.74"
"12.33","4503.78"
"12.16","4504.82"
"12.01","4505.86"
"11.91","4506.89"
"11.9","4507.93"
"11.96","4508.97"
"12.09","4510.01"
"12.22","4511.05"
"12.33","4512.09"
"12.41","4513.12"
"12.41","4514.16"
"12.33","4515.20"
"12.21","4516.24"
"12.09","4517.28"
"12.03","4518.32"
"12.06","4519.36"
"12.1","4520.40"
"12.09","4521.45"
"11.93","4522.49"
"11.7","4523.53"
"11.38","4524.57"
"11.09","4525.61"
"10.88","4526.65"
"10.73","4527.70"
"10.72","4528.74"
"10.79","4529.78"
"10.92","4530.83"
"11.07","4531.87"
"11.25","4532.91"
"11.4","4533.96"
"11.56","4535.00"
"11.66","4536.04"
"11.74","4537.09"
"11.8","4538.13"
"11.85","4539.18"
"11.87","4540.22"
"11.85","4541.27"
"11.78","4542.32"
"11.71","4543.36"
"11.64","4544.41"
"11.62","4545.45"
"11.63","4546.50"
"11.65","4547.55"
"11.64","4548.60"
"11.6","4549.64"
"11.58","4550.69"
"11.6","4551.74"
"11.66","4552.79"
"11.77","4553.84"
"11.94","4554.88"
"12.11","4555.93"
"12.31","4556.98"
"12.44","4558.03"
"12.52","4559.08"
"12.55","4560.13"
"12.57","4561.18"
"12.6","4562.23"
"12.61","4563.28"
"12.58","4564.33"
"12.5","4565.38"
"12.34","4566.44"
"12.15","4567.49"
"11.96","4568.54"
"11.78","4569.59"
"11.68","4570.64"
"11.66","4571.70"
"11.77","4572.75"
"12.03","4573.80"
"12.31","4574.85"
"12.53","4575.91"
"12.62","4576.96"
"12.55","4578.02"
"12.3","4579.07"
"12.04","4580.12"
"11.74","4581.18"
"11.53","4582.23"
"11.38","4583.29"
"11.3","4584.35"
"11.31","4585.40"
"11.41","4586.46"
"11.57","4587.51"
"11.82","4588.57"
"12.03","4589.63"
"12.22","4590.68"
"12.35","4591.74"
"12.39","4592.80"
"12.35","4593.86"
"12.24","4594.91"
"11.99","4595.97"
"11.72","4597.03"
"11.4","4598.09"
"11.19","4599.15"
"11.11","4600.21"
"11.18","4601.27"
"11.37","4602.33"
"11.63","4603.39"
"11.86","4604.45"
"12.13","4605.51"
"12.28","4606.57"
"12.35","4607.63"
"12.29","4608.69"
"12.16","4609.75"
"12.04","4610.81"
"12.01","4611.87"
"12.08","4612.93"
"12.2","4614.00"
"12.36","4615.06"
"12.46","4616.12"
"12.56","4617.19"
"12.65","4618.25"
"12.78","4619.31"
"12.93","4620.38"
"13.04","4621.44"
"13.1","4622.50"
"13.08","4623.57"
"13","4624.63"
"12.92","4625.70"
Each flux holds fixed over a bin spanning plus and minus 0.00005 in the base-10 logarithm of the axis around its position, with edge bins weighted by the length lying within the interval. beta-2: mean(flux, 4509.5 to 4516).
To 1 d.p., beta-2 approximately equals 12.3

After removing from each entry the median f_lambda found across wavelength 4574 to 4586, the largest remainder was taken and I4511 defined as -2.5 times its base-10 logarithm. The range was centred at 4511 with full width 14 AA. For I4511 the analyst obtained 1.1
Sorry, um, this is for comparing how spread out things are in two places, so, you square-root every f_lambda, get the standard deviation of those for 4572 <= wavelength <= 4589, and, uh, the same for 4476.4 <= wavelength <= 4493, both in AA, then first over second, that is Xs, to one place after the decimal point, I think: 1.3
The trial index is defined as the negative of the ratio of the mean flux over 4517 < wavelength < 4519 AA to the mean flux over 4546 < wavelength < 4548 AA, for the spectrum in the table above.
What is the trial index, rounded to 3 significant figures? -1.04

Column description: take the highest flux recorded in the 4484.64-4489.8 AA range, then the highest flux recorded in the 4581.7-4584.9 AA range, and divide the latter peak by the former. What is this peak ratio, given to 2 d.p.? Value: 0.94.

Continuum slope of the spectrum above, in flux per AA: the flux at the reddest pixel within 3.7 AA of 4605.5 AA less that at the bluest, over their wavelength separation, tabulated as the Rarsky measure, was 0.14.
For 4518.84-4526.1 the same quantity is -0.16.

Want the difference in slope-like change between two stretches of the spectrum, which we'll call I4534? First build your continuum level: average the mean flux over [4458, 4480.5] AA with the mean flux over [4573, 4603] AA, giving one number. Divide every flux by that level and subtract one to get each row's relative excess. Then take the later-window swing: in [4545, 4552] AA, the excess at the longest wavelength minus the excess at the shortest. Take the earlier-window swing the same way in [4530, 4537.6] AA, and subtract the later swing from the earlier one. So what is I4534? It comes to 0.07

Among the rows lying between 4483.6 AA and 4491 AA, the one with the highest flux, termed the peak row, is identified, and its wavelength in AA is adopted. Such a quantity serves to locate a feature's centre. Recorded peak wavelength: 4486.19 AA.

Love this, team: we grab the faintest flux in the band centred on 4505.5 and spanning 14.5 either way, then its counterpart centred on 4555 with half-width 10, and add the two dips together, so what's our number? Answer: 22.7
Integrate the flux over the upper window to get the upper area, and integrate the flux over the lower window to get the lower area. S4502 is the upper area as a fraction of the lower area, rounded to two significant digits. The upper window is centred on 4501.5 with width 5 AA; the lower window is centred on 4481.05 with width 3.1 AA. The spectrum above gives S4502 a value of 1.8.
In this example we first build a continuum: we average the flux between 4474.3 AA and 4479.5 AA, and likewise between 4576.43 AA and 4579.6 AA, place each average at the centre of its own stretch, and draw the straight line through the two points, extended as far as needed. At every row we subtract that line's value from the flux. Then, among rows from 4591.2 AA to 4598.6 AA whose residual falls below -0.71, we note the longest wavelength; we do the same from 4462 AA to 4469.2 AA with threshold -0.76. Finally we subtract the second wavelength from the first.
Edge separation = 129.4 AA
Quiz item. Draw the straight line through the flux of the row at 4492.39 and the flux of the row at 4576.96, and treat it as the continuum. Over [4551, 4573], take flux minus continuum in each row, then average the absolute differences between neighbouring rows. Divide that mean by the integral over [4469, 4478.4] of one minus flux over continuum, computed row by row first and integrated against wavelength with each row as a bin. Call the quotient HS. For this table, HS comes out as -0.18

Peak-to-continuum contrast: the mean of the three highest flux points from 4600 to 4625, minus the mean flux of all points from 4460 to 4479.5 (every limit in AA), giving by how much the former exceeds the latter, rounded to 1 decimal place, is 2.0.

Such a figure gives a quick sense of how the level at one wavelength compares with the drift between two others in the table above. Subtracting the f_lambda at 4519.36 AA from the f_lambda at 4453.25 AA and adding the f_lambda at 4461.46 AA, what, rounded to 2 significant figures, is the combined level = 8.3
